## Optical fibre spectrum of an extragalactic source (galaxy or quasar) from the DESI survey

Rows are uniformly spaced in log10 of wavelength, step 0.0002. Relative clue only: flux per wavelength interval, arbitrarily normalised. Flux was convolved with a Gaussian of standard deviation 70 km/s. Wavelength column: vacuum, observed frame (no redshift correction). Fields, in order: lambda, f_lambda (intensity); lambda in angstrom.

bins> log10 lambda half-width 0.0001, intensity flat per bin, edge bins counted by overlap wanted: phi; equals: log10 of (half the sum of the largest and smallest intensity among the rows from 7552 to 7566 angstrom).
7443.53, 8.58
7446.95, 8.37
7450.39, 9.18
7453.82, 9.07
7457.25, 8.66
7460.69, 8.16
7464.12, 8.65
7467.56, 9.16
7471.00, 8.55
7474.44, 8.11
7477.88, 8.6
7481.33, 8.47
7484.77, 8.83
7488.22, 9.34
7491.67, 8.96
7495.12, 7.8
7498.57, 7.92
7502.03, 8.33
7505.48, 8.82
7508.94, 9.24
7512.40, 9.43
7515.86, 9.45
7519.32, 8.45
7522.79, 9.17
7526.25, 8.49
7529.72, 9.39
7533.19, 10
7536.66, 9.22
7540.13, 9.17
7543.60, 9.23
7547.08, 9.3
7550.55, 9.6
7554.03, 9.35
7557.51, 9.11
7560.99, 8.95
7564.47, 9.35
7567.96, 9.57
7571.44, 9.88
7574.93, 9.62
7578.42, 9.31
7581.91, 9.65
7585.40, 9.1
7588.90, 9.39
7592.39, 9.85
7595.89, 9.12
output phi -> 0.96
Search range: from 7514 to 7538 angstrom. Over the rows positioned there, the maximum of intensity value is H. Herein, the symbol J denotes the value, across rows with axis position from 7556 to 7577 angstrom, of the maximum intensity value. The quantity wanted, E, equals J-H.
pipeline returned -0.12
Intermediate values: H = 10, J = 9.88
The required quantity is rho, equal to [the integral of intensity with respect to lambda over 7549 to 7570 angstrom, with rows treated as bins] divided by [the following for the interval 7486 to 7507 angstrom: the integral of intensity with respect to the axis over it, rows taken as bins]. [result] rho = 1.09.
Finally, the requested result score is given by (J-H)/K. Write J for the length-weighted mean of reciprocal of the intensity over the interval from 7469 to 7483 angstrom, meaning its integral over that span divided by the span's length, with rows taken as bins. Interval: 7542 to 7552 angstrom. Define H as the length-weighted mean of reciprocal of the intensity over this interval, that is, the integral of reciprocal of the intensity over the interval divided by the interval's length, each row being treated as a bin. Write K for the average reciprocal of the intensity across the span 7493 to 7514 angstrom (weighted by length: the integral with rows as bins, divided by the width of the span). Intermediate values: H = 0.107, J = 0.1185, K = 0.117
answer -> 0.10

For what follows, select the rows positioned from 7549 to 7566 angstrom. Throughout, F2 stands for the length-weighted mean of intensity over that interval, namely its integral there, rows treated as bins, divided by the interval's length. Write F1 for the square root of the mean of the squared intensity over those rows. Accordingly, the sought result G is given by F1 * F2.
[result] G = 86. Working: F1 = 9.3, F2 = 9.27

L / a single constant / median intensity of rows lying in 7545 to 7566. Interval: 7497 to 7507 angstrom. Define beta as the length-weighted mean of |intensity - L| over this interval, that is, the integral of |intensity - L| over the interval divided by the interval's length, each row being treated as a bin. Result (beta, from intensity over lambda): 0.97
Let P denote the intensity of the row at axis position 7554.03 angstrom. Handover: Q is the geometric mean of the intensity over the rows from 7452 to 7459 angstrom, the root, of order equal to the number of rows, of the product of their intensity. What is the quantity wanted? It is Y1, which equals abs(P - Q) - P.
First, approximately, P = 9.35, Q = 8.86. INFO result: -8.86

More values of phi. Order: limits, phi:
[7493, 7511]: 0.93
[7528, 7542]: 0.98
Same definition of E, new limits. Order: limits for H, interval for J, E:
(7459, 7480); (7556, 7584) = 0.72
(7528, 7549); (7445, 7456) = -0.82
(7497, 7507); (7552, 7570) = 0.75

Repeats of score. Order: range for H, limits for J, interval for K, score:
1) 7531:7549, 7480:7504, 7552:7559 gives 0.10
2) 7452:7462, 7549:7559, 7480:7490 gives -0.08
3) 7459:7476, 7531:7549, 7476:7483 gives -0.09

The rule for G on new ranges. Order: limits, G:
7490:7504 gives 68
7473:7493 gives 76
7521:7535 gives 86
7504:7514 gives 84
